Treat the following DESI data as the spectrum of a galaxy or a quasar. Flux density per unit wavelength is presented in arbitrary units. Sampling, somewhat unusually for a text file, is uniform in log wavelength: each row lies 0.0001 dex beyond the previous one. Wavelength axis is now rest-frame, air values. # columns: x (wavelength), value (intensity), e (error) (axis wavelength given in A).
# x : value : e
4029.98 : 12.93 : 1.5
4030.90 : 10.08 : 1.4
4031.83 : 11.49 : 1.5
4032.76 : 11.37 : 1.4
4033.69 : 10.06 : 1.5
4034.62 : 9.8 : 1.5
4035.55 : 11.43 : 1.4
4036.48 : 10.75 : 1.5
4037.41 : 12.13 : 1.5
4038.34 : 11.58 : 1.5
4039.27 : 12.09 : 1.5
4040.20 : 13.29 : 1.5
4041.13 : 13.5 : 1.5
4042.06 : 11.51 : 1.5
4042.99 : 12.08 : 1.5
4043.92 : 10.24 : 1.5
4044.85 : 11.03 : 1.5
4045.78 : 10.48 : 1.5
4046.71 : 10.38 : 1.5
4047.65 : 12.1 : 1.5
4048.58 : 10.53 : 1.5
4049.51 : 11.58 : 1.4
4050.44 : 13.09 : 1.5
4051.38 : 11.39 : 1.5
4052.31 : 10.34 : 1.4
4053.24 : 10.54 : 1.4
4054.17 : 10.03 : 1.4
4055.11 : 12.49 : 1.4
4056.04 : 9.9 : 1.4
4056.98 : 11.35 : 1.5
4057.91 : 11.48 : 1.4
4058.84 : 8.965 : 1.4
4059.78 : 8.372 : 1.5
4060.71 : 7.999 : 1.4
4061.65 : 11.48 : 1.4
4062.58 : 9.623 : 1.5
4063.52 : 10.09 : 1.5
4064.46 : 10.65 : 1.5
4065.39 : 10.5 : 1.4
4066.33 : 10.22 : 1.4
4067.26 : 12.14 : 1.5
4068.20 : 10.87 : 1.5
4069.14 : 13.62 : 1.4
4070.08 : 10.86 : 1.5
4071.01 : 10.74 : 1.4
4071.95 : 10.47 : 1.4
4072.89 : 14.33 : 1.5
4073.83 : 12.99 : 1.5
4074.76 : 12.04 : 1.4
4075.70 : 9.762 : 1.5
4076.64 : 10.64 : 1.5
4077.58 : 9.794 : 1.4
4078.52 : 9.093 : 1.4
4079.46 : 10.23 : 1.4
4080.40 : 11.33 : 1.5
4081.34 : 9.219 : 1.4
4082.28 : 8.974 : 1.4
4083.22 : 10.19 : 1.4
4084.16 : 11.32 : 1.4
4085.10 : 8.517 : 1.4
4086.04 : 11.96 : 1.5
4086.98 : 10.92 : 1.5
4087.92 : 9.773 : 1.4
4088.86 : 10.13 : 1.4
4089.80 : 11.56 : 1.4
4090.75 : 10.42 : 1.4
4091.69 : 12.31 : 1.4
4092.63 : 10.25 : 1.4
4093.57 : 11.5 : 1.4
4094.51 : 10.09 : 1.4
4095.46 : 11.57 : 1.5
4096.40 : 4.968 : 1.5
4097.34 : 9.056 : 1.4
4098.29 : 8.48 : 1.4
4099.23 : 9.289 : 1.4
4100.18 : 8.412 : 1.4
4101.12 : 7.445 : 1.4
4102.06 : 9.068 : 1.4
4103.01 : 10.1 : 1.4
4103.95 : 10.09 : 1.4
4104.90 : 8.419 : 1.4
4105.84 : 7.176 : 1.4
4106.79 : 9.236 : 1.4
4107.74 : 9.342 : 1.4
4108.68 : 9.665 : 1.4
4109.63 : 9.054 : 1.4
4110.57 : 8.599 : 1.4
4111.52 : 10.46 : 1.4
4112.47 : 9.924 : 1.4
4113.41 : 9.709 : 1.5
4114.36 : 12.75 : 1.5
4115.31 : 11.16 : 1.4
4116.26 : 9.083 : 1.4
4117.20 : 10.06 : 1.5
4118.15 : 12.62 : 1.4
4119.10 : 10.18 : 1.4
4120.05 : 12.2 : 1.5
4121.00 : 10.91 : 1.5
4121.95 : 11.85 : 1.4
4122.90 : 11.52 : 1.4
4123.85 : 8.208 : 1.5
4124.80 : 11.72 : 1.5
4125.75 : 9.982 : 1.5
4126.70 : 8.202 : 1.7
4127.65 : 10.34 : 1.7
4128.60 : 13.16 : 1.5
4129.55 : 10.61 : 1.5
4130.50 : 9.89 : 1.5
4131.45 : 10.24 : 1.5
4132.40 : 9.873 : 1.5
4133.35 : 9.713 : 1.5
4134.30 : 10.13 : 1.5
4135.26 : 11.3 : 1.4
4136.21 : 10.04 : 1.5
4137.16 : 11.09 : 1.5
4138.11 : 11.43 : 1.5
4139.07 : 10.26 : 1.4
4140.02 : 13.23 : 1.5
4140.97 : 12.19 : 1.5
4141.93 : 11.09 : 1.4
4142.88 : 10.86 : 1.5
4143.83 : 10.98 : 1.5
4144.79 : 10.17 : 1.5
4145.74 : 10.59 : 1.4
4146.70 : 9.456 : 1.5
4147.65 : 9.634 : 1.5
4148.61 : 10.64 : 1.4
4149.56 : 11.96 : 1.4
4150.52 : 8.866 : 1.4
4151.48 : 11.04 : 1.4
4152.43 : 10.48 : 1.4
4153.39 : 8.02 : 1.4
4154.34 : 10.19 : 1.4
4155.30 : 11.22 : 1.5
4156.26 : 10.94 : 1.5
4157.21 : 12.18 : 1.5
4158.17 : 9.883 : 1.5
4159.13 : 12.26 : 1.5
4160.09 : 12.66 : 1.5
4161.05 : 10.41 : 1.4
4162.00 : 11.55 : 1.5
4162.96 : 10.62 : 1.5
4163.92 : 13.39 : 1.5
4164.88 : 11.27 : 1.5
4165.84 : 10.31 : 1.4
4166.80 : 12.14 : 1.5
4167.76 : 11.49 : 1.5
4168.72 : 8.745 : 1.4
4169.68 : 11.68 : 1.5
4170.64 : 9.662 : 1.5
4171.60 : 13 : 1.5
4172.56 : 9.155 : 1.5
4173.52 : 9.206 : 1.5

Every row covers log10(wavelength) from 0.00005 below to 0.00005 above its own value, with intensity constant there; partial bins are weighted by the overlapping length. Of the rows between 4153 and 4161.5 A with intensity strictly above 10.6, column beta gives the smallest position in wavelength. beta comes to 4155.30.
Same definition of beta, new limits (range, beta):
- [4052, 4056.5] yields 4055.11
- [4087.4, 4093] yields 4089.80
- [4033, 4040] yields 4035.55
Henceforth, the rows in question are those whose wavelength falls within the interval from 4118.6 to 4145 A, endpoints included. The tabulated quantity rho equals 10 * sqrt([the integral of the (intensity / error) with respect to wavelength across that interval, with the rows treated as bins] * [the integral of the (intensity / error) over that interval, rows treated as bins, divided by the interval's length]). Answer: 372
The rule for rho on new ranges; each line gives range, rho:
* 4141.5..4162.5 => 337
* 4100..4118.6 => 294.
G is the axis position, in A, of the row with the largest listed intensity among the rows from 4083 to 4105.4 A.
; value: 4091.69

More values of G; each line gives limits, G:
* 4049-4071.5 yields 4069.14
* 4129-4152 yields 4140.02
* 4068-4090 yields 4072.89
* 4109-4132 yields 4128.60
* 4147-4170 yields 4163.92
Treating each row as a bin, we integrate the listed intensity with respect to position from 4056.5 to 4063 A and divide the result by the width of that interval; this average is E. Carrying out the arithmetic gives 9.9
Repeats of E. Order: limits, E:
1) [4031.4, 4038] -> 11.0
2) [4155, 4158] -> 11.3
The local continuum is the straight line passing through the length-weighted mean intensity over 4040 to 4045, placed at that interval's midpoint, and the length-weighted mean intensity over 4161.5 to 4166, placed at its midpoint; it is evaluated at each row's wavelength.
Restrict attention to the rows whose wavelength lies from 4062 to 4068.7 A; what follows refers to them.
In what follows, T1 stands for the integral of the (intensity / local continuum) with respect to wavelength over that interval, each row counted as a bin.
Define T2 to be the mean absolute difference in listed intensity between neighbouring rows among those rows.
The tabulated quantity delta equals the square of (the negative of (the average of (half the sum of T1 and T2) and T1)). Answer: 22.0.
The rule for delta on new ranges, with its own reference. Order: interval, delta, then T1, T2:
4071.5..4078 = 26.4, 6.3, 1.7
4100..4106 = 13.3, 4.5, 1.1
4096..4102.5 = 14.1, 4.5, 1.5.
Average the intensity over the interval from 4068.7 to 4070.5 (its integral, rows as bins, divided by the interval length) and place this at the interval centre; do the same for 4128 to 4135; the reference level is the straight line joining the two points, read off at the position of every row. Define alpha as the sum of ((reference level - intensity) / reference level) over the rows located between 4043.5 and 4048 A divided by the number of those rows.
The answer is 0.158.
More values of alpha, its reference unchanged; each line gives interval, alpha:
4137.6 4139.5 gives -0.048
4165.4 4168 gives -0.182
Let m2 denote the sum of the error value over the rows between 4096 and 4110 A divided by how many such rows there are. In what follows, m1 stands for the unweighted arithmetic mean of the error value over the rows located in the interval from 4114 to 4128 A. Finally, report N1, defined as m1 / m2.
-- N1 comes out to 1.06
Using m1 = 1.487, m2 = 1.41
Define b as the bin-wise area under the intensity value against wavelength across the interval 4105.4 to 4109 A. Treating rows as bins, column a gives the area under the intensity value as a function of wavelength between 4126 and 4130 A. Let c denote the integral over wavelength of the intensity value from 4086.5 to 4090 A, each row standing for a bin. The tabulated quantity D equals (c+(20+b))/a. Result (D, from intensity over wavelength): 2.1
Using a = 42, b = 32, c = 36.9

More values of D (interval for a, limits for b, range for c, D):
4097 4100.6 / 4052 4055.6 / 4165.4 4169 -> 3.1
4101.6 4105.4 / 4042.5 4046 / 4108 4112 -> 2.7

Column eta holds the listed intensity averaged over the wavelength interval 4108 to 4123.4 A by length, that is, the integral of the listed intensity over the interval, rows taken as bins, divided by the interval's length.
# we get 10.6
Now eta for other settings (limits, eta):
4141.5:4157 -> 10.4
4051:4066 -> 10.3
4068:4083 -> 10.9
